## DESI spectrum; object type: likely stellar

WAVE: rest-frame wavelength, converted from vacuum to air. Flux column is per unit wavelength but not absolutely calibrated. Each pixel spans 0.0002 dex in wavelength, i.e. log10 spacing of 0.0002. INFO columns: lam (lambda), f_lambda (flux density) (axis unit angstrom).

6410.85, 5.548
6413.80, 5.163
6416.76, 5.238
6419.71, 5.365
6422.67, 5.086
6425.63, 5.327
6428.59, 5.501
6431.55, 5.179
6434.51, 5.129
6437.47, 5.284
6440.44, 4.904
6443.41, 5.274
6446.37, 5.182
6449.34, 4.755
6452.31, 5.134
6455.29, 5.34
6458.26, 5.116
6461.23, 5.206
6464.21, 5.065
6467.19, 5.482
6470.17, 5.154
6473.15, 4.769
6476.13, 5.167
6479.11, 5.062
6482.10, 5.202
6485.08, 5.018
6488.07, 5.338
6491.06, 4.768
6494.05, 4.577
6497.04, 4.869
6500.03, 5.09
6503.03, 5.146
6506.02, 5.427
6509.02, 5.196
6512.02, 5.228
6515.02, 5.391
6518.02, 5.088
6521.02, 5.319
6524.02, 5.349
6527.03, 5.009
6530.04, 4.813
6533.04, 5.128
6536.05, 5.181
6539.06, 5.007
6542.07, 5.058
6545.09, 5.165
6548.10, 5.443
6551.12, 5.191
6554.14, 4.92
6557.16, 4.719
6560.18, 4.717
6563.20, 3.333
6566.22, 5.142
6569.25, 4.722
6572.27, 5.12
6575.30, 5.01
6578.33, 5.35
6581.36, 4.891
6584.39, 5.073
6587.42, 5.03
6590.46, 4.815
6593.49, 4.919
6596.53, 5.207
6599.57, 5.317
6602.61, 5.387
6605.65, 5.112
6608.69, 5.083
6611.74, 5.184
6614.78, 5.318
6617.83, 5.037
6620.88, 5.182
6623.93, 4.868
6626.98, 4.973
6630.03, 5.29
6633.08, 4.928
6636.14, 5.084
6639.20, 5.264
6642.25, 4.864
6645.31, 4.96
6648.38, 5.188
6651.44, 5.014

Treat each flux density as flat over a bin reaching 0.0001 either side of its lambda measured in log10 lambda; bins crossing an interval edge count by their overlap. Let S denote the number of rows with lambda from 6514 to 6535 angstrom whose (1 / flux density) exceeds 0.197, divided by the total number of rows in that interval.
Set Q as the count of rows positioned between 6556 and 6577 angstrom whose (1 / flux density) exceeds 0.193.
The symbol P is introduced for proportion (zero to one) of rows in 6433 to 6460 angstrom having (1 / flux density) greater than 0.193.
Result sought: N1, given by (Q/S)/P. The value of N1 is 44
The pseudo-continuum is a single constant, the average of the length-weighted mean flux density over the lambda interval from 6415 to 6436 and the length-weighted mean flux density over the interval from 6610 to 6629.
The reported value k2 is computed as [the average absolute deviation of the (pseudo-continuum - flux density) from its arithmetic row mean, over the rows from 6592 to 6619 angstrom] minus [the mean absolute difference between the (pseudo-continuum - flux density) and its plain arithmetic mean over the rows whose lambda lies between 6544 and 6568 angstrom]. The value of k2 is -0.308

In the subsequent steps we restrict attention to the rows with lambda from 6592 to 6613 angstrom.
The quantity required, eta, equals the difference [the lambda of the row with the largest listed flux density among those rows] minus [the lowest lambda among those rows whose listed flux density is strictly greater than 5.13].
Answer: 6.1 angstrom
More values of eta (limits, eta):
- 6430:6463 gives 23.7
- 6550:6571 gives 0.0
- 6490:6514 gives 3.0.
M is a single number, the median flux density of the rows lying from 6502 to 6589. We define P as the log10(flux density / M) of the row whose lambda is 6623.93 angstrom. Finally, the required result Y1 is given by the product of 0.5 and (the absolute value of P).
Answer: 0.0110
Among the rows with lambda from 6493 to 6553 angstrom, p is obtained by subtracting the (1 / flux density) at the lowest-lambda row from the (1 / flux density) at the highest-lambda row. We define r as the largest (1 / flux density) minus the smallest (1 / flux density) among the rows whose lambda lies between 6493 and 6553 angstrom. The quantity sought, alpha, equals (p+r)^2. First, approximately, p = -0.026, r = 0.035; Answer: 0.0001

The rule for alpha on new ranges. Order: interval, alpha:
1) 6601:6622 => 0.0004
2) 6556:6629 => 0.0107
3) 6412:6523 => 0.0010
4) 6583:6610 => 0.0005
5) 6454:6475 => 0.0025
